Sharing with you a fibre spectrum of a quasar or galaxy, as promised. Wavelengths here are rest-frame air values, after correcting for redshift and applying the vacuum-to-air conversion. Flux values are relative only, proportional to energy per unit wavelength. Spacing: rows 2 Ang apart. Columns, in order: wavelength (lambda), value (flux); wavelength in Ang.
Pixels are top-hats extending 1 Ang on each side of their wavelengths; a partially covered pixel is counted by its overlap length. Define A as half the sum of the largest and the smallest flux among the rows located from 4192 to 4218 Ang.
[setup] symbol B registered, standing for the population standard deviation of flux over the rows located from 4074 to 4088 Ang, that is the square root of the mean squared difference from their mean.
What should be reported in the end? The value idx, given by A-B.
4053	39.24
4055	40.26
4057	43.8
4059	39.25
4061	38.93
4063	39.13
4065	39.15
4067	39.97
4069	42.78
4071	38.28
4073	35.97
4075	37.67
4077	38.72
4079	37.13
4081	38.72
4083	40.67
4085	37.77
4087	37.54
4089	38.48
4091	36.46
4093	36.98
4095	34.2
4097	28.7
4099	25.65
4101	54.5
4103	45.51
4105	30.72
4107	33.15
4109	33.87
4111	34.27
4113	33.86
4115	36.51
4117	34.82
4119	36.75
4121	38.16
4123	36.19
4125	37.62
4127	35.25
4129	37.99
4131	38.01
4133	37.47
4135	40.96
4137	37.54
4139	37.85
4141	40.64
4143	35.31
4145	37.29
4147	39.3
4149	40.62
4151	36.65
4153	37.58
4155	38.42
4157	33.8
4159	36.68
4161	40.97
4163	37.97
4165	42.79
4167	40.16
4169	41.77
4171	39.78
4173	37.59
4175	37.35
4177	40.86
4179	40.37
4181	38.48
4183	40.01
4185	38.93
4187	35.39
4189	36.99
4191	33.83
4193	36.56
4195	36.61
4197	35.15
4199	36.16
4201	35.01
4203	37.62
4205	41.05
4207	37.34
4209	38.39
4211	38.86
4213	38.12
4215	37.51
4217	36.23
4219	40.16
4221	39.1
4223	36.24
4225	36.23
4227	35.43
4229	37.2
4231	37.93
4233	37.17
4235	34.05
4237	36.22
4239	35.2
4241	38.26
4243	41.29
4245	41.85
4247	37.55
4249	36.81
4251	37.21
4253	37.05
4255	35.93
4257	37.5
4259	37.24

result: 37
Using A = 38.0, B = 1.1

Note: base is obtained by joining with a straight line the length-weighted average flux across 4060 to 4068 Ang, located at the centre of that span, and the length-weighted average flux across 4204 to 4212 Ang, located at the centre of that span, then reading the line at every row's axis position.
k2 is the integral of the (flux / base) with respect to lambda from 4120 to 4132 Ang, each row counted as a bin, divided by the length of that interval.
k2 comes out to 0.95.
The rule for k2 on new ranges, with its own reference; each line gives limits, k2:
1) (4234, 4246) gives 0.97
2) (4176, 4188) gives 1.00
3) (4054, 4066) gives 1.02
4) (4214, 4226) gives 0.97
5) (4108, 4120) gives 0.89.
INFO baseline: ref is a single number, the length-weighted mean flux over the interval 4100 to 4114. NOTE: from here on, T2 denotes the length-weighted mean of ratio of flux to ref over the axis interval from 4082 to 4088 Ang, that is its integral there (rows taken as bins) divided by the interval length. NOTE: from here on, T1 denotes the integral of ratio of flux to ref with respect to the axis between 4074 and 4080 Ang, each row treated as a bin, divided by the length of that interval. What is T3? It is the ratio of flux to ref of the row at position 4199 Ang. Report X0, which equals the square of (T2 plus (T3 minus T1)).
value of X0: 0.95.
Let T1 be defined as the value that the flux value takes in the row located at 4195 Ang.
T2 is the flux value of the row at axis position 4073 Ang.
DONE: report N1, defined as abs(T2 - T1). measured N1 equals 0.6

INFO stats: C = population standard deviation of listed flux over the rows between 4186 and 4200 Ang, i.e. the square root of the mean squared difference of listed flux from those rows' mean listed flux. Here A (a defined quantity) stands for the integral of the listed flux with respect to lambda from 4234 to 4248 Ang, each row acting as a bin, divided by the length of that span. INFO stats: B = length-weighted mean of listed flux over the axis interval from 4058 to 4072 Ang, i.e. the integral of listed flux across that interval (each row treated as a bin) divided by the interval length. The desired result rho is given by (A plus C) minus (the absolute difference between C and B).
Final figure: 0.2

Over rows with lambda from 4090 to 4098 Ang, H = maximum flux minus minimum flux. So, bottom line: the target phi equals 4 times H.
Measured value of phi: 33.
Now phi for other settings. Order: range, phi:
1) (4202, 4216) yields 15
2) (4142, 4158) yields 27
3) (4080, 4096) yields 26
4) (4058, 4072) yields 18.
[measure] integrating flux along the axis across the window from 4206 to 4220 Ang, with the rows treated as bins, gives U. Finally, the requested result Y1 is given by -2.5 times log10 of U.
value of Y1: -6.82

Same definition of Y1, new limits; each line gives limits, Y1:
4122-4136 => -6.80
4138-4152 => -6.82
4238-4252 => -6.82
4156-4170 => -6.85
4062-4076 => -6.84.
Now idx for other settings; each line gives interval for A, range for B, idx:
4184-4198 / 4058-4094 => 35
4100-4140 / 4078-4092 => 41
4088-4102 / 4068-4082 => 38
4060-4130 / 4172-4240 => 38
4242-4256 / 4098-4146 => 34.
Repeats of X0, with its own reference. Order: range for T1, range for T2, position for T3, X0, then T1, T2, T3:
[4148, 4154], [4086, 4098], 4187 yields 0.73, 1.01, 0.93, 0.93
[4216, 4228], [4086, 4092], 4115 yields 0.94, 0.98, 0.99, 0.96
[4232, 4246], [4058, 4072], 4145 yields 1.07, 0.99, 1.04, 0.98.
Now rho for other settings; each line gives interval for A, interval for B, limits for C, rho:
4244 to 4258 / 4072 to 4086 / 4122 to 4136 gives 2.9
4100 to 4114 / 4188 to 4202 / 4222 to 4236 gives 4.6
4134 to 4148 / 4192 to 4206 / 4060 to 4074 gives 5.3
